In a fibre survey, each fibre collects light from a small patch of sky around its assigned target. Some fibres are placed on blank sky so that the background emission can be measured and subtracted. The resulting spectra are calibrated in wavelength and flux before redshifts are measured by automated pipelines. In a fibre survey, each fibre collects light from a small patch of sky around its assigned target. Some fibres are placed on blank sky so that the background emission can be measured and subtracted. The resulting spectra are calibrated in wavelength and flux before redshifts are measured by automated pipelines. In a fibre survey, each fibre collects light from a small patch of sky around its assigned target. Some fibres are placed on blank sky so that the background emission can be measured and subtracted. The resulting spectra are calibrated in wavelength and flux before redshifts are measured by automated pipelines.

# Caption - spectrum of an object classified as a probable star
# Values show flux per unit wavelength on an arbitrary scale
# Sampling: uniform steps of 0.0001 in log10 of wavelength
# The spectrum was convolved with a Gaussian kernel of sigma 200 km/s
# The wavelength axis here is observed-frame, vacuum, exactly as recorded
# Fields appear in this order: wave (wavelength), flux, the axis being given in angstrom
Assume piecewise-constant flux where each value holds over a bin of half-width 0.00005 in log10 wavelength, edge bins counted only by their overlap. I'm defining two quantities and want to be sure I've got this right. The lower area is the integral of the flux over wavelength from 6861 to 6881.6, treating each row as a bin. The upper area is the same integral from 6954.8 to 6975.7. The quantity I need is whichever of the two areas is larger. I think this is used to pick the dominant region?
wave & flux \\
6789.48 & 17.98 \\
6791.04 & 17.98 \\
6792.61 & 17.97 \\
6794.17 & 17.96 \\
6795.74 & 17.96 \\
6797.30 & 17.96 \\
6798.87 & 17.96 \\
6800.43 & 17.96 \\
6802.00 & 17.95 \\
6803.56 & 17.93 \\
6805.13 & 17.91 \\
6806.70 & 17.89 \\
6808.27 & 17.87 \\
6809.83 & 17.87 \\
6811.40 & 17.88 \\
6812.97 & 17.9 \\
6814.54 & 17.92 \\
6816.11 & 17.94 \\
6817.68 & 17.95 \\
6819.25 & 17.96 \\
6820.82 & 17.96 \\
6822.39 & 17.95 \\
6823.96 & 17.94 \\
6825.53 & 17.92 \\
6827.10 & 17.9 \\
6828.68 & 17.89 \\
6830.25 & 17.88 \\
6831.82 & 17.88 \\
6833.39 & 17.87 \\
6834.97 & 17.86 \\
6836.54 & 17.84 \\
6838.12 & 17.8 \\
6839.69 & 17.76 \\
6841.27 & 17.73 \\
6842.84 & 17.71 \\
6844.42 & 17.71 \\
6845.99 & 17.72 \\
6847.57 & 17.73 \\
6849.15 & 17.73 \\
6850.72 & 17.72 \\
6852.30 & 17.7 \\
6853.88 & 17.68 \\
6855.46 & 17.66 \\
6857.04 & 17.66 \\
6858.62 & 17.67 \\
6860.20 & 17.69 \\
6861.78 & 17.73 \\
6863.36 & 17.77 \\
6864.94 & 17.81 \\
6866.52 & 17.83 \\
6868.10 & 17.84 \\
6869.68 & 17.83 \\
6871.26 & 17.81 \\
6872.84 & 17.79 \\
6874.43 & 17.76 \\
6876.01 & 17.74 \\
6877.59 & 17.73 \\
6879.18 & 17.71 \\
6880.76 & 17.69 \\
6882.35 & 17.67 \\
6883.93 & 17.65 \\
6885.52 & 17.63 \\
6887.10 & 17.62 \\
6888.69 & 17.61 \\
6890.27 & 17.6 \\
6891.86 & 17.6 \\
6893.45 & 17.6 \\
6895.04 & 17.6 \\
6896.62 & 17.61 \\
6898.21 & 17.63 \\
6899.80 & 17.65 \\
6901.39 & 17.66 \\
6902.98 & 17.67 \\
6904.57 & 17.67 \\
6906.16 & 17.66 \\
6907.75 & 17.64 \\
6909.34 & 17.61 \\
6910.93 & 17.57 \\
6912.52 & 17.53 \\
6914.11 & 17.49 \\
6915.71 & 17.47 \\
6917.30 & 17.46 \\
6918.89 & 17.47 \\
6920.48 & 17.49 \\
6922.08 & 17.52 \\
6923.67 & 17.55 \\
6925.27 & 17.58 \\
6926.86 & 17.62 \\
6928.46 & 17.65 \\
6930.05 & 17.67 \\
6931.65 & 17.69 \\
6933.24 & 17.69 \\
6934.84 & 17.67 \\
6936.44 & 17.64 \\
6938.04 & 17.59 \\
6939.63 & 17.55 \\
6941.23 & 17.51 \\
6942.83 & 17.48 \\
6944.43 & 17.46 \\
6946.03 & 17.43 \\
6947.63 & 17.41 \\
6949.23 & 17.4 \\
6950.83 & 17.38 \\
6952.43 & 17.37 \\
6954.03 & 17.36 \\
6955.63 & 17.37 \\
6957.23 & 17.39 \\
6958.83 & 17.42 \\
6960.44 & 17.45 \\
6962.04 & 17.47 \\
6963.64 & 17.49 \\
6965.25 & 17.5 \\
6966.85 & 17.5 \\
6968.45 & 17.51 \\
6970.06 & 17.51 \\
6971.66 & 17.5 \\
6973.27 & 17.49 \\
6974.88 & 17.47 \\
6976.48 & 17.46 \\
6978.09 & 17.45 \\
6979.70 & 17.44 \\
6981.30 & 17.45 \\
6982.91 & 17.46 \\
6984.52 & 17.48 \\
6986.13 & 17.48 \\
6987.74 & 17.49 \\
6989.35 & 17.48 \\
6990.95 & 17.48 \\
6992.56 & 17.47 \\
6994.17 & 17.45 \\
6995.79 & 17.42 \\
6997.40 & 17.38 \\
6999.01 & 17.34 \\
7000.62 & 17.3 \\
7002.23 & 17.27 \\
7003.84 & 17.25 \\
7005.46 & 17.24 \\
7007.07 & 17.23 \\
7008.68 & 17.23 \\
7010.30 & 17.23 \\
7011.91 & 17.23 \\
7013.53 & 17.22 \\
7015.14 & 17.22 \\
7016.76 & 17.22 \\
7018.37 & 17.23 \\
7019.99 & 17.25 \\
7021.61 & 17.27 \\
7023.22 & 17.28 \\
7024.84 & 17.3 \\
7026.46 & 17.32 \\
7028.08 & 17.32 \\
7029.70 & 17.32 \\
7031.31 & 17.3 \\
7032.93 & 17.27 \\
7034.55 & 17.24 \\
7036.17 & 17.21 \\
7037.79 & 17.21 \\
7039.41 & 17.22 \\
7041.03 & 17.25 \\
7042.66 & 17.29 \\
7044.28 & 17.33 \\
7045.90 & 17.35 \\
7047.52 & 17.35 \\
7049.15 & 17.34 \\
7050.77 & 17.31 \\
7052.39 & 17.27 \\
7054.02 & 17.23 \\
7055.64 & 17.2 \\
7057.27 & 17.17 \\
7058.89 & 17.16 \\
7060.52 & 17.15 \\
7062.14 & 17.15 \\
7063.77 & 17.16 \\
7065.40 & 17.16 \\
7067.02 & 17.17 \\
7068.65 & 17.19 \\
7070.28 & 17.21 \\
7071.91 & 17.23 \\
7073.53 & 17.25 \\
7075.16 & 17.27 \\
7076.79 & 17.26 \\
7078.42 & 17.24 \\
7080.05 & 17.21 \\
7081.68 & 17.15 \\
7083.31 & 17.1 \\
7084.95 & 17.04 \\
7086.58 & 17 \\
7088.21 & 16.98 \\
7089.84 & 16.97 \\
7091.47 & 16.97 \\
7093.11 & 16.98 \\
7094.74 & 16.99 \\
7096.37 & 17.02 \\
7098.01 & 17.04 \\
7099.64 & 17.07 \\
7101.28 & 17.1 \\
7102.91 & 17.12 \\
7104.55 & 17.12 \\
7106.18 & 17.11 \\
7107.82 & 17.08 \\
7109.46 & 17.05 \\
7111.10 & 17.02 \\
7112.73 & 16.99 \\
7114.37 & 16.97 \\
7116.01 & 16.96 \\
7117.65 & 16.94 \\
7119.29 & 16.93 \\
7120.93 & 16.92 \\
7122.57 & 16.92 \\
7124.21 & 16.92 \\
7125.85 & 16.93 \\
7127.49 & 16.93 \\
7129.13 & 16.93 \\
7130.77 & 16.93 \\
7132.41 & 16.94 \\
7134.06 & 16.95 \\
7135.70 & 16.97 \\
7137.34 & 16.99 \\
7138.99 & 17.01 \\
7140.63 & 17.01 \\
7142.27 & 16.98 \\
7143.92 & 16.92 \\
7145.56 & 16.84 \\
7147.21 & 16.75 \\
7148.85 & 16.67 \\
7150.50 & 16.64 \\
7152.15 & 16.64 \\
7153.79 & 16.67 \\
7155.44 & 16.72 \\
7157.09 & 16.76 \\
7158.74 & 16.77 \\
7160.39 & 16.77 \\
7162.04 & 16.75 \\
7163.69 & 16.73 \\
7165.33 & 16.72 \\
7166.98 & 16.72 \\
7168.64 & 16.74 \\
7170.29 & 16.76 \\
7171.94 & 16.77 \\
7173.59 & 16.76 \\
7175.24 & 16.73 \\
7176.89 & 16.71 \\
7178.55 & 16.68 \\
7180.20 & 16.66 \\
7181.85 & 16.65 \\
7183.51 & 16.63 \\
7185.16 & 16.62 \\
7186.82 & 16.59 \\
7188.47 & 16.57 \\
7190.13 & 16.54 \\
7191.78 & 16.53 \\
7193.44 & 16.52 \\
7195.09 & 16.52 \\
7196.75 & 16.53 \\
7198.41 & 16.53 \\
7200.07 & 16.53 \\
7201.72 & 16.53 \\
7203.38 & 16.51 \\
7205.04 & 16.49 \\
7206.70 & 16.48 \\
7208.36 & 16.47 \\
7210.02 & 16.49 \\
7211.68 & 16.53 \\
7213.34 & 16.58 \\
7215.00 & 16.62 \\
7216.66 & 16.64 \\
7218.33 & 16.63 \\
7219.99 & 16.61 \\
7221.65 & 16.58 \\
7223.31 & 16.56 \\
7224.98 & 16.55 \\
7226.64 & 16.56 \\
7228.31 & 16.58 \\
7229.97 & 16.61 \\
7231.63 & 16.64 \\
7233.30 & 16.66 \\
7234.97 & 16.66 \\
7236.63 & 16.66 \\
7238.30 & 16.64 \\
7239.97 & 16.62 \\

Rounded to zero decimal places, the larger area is 366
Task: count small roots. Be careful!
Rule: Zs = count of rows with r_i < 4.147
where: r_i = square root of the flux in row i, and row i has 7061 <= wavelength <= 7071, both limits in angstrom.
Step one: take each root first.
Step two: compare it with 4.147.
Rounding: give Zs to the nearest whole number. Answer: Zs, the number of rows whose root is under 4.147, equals 5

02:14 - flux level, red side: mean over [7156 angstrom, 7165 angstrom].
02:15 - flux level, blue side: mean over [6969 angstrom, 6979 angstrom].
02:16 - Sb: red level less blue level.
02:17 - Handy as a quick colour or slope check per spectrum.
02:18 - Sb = -0.7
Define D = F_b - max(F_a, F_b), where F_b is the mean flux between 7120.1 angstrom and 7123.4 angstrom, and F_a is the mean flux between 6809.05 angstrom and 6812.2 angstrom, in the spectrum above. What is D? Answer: -1.0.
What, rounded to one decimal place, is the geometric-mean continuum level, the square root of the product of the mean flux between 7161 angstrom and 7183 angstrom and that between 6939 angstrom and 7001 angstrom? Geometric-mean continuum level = 17.1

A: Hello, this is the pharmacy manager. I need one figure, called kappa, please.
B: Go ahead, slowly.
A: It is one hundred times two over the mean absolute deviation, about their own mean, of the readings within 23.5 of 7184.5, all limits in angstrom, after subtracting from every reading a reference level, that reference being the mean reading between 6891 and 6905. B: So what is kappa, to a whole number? 2222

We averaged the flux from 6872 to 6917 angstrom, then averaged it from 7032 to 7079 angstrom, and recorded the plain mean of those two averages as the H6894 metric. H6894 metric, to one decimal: 17.4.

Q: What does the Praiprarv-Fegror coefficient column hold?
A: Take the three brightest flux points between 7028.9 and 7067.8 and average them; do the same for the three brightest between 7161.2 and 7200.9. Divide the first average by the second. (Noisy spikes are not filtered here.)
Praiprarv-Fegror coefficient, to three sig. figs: 1.03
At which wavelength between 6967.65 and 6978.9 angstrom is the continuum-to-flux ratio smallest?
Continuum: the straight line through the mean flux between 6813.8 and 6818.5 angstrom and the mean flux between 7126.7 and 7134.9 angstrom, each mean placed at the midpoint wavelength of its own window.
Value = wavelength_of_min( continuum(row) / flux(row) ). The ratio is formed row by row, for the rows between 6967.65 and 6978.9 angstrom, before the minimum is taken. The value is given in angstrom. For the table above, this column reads 6970.06 angstrom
